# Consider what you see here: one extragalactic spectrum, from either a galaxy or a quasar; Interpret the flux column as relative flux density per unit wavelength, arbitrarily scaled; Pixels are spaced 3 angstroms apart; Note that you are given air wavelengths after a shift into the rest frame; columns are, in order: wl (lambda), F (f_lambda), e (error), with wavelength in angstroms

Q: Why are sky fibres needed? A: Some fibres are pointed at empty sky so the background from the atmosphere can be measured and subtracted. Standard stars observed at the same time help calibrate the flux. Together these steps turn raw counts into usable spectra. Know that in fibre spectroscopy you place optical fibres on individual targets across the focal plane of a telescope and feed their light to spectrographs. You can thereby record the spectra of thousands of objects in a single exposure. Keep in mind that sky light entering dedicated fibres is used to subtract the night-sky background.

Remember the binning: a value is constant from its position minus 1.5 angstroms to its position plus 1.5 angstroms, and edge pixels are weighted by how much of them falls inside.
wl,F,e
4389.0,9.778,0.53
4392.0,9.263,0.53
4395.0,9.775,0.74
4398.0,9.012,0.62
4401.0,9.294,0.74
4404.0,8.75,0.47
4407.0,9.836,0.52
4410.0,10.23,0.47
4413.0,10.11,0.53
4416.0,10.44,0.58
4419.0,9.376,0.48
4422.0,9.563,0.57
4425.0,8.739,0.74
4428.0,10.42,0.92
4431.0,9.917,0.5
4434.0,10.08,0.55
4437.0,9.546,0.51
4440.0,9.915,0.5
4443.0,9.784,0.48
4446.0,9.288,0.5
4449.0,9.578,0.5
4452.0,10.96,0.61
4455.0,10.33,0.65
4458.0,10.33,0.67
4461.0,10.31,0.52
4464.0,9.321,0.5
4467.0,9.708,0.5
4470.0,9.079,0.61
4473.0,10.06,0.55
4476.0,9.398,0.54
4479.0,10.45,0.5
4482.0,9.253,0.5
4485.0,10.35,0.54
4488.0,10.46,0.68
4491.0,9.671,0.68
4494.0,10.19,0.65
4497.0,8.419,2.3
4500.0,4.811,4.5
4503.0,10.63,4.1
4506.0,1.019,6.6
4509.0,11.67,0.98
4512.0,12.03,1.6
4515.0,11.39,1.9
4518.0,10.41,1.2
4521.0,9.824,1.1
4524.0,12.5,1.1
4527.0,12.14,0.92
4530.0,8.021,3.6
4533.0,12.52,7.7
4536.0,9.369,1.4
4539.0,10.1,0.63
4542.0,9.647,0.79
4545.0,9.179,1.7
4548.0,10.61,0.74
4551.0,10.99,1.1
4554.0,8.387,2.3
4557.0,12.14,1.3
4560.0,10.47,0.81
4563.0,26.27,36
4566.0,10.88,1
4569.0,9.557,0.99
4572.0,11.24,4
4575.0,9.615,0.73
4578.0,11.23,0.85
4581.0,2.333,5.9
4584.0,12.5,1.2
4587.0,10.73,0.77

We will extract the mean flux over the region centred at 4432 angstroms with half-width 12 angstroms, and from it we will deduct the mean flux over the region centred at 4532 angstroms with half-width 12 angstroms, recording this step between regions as -0.8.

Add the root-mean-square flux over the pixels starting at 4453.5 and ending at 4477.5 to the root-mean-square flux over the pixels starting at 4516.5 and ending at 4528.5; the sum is 21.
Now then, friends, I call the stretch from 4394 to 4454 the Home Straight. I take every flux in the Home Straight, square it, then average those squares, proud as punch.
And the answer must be 95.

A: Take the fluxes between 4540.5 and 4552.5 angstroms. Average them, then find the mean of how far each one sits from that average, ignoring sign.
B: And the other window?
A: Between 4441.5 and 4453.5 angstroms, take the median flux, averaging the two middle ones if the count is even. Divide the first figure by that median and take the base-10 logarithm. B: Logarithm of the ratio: -1.14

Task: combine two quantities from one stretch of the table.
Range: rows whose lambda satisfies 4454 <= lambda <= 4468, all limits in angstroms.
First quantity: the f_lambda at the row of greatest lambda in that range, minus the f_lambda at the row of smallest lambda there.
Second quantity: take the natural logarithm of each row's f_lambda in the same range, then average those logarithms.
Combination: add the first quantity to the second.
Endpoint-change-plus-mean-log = 1.7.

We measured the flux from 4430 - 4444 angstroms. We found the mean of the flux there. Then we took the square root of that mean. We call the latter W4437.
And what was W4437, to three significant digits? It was 3.14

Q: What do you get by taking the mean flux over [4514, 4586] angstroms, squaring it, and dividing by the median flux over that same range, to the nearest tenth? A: 11.2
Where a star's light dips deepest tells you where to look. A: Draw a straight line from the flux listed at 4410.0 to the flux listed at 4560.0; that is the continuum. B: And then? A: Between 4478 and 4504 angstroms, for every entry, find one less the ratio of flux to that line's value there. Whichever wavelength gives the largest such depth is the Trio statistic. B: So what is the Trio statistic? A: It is 4500.0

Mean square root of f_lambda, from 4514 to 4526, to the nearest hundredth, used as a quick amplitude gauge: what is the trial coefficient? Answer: 3.32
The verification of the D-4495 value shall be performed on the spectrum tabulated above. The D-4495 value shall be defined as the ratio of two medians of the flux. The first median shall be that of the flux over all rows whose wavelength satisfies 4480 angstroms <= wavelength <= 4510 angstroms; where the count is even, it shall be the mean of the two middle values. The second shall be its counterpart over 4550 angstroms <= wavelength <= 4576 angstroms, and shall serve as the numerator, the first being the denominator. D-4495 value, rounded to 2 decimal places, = 1.10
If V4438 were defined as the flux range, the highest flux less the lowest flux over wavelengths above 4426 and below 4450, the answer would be 1.1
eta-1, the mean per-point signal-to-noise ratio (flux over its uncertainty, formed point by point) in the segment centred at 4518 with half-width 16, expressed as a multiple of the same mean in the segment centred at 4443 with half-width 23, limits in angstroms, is 0.39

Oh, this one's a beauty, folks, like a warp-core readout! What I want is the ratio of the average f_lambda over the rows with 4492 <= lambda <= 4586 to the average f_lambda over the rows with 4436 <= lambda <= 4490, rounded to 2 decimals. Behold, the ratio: 1.04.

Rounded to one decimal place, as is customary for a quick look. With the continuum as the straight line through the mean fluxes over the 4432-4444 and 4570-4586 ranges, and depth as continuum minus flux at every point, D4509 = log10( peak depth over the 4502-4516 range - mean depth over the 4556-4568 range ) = 1.1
